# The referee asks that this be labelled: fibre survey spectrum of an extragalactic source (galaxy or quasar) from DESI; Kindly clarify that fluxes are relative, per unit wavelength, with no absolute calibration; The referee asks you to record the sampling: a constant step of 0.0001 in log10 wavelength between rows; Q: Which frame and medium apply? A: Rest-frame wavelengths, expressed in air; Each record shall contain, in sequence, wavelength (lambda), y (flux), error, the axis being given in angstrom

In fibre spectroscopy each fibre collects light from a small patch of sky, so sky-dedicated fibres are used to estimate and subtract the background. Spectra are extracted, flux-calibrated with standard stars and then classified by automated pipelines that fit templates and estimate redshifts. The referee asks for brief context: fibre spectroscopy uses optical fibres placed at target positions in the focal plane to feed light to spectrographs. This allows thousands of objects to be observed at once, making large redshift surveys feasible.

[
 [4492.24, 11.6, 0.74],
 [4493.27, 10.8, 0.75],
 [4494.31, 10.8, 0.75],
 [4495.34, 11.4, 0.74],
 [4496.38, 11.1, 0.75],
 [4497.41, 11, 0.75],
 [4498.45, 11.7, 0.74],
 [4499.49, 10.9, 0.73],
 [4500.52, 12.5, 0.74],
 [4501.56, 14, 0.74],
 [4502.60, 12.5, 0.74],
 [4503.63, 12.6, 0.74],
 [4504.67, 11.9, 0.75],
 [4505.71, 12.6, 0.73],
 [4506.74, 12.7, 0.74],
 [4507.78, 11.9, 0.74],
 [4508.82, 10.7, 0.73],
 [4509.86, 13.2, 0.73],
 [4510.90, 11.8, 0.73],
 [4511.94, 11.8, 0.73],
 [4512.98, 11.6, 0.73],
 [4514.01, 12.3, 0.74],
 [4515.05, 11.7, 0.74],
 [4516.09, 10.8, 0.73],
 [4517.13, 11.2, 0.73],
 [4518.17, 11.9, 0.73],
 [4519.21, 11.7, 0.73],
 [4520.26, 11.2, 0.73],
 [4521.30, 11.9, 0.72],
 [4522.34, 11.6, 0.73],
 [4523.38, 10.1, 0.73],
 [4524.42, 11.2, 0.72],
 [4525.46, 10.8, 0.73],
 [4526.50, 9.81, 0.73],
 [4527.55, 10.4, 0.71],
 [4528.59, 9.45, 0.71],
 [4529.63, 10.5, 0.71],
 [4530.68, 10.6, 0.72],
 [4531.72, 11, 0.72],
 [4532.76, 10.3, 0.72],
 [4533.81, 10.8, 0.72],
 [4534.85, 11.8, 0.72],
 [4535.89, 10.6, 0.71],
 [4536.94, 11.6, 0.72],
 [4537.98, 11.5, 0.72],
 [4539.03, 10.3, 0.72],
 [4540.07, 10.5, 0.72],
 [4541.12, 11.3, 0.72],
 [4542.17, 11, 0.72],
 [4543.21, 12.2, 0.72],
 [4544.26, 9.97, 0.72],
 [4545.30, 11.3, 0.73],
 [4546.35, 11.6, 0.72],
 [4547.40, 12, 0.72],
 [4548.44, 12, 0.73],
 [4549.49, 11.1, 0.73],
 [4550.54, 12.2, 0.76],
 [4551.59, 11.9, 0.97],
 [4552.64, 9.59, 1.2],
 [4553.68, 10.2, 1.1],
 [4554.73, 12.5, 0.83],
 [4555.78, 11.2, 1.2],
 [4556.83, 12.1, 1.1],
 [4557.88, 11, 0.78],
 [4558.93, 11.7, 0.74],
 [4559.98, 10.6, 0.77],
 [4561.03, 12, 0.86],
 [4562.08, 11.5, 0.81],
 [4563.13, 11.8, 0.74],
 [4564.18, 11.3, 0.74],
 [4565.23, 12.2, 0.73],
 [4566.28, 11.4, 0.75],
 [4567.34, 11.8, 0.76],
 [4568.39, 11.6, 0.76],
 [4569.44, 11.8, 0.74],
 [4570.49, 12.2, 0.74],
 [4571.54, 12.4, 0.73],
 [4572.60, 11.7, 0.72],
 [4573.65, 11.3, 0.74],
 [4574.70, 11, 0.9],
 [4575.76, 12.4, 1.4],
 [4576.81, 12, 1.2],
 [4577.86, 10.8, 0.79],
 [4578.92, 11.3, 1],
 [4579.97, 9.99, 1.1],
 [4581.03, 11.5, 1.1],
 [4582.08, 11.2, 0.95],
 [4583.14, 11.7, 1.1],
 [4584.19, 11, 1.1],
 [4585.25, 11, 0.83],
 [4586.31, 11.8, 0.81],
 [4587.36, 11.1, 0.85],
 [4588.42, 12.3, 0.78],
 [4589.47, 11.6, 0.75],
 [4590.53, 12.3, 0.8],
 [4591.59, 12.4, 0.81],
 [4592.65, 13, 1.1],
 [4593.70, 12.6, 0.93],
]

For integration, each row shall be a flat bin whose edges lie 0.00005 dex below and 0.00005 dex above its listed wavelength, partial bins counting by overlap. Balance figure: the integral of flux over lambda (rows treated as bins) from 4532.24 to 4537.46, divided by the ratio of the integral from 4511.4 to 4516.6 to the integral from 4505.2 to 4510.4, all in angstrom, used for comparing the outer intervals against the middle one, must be 60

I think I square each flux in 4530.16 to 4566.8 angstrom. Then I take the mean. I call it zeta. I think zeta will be 128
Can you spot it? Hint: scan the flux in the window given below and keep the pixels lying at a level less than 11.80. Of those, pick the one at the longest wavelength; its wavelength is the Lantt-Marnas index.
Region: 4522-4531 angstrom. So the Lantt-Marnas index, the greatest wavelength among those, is 4530.68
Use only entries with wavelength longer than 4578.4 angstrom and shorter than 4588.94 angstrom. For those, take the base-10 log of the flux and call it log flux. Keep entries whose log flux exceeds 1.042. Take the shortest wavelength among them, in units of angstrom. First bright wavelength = 4578.92 angstrom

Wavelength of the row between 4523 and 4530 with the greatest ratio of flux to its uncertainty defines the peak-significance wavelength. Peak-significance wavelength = 4524.42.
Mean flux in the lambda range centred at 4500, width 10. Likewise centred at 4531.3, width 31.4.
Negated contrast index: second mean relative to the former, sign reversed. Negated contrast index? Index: -0.92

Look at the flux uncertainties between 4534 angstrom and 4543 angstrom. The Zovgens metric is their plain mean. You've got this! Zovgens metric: 0.72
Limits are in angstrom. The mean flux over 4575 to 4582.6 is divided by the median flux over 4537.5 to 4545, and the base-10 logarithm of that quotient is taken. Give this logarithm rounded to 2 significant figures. 0.012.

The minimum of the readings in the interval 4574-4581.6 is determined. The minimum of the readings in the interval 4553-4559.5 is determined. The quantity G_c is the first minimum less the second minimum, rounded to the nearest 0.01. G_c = -0.21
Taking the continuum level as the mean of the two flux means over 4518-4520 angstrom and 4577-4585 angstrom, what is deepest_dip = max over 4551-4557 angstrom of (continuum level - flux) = 1.8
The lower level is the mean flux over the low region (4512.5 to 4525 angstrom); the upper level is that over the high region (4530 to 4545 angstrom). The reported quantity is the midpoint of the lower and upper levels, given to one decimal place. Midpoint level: 11.2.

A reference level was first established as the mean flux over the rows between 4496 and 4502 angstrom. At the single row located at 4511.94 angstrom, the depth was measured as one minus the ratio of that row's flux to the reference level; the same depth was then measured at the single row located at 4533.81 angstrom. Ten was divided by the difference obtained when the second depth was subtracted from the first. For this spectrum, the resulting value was -119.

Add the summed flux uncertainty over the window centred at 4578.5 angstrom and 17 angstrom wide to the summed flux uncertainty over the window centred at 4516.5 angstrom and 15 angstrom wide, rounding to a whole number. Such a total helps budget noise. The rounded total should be 25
